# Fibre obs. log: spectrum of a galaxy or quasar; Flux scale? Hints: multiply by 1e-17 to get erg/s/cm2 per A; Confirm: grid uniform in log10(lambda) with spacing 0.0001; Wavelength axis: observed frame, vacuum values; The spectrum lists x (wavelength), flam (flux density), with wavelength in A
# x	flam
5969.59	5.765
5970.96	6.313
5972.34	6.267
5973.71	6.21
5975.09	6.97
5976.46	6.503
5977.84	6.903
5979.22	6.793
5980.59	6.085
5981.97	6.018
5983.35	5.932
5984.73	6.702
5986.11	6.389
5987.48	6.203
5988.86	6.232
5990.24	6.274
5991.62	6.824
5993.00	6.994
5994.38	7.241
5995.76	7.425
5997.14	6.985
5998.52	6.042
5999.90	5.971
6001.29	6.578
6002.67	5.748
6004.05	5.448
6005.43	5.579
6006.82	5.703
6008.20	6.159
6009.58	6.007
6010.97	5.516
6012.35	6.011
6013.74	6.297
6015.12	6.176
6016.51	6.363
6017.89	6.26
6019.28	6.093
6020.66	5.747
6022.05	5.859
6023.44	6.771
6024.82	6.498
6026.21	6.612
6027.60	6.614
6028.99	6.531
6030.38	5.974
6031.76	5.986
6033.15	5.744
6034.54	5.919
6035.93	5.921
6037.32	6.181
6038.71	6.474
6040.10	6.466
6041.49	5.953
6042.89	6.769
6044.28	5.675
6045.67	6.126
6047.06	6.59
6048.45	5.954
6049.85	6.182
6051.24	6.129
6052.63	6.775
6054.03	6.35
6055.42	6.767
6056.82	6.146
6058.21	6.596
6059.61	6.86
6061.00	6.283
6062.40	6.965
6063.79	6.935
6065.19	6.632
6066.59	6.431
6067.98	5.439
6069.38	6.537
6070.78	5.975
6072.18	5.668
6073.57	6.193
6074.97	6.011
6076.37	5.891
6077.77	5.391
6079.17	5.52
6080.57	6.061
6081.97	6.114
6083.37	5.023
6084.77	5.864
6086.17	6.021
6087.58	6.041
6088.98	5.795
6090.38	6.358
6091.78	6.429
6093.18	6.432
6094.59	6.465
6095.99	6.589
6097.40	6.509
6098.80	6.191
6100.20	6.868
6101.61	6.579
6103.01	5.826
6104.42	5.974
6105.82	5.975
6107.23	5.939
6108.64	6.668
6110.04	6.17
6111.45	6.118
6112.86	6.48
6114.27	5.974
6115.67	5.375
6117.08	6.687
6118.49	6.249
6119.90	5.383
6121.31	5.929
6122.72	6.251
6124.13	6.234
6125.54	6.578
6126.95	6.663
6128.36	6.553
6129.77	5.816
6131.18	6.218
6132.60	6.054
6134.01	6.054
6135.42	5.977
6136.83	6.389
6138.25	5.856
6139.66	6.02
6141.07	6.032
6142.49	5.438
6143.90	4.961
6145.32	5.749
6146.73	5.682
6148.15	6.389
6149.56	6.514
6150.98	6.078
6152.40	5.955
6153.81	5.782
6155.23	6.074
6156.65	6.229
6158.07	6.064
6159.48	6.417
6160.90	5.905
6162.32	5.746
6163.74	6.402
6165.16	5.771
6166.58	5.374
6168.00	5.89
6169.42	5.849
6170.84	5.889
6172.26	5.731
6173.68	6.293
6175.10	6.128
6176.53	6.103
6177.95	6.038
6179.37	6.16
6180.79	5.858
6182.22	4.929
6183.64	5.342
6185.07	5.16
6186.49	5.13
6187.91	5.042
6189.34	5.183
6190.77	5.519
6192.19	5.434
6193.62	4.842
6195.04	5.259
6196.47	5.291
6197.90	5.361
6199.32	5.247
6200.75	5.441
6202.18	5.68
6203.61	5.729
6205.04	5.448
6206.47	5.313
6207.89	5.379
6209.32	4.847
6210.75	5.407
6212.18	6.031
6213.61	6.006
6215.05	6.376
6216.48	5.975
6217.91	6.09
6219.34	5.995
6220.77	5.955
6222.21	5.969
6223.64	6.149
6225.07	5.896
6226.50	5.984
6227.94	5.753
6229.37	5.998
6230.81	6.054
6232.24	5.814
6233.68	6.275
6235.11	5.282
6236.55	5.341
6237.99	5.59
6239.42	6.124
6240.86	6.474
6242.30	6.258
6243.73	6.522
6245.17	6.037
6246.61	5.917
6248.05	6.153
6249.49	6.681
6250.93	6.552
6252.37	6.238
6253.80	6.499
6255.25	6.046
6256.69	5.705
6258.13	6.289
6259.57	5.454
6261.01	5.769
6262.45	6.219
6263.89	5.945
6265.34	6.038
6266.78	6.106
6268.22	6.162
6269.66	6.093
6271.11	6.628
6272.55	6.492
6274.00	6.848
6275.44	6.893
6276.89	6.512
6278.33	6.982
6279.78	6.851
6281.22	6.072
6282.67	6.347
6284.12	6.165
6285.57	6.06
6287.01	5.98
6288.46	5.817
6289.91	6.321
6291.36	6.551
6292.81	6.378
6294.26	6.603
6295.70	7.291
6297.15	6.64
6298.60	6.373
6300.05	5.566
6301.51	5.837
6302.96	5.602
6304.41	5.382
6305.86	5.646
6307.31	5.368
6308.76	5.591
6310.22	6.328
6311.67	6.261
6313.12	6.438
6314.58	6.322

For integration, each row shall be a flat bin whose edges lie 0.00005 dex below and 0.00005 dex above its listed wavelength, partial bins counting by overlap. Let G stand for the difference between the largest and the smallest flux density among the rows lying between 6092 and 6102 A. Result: 0.68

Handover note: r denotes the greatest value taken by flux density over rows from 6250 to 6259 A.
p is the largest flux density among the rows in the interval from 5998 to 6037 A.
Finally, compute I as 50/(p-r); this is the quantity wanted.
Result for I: 228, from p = 6.771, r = 6.552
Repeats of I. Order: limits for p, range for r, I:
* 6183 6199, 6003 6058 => -40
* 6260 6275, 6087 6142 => -2500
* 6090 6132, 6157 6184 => 111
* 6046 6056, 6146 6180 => 192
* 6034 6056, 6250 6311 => -97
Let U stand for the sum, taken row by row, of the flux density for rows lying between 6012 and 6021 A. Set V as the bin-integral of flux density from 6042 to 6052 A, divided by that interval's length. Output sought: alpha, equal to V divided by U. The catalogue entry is 0.144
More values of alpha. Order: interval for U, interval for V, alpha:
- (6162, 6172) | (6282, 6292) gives 0.151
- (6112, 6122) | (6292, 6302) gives 0.152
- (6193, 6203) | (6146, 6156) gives 0.163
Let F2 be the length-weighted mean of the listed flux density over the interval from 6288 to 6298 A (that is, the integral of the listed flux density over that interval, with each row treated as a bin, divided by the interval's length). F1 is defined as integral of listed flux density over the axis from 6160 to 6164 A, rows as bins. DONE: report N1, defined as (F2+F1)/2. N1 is 15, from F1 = 24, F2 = 6.5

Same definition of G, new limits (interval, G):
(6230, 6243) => 1.19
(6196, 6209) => 0.48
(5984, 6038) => 1.98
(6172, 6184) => 1.36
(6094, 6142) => 1.49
